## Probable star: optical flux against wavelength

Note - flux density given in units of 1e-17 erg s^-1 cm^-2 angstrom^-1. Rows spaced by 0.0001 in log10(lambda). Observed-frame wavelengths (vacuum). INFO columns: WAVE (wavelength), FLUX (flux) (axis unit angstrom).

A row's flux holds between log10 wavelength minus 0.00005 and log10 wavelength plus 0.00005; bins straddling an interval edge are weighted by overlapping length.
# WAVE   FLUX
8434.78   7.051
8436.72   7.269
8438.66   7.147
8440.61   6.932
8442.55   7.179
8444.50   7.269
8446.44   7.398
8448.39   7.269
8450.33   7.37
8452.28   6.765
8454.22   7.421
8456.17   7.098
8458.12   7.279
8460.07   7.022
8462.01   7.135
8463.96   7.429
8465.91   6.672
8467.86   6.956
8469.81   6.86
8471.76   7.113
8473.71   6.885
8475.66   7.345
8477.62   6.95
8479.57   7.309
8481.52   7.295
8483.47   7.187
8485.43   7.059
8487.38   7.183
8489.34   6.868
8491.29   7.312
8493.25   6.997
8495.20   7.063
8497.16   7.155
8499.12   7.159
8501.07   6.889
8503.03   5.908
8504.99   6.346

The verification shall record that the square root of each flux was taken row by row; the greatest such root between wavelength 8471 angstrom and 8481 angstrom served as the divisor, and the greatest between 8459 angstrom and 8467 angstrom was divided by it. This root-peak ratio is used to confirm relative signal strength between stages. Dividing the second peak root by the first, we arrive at 1.01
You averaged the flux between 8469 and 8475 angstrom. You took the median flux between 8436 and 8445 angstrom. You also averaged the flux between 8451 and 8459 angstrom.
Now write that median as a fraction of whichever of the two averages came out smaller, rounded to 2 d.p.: 1.03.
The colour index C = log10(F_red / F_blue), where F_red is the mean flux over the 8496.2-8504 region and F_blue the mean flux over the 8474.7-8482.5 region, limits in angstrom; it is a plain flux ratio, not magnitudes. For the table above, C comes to -0.028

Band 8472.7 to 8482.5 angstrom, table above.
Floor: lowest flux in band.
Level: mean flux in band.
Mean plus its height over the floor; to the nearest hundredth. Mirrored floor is 7.43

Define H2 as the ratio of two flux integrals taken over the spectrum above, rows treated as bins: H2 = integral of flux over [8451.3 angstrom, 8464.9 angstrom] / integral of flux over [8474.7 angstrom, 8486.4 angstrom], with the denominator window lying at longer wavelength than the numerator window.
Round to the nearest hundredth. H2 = 1.16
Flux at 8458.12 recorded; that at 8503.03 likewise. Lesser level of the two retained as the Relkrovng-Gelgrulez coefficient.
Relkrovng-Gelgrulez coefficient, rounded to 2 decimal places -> 5.91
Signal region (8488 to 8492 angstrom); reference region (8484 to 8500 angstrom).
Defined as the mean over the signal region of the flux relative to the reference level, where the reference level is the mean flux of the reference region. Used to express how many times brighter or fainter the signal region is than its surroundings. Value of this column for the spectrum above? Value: 1.00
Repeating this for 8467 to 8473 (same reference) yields 0.98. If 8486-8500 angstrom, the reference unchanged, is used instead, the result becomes 1.00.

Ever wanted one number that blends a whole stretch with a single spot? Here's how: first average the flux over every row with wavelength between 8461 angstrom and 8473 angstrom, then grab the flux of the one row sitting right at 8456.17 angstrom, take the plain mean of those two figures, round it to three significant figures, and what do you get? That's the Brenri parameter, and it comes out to 7.06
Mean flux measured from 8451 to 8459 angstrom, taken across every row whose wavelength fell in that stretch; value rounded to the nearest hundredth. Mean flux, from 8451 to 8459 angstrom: 7.14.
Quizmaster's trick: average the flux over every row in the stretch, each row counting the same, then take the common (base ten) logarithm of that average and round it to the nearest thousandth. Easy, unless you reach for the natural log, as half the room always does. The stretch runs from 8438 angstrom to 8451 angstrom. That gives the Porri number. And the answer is 0.859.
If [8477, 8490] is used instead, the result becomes 0.853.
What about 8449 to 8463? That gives 0.855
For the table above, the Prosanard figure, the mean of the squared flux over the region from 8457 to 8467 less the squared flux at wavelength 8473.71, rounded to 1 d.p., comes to 3.2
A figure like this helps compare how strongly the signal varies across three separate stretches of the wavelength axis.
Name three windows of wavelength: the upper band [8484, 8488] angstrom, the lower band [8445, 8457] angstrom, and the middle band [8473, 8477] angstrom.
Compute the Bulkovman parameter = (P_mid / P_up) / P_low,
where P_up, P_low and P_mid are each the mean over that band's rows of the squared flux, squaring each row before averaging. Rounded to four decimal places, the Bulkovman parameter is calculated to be 0.0191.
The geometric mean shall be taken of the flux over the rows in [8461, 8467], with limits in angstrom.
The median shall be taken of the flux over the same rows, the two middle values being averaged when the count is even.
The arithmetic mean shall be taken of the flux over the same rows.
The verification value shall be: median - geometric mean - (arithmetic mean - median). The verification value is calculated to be 0.12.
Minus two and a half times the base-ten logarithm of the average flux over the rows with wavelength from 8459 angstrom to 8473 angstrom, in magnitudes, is -2.117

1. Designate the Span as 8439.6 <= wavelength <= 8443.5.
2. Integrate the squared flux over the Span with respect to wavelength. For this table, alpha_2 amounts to 194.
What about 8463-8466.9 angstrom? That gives 194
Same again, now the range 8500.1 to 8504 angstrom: 161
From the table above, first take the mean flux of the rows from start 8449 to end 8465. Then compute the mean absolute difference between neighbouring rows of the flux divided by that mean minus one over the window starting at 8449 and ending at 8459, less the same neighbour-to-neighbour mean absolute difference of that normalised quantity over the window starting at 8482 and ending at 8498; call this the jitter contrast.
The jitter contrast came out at 0.032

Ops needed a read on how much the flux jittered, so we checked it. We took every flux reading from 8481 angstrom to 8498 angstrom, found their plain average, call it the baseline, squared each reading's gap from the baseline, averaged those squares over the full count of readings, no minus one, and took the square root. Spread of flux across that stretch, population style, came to 0.13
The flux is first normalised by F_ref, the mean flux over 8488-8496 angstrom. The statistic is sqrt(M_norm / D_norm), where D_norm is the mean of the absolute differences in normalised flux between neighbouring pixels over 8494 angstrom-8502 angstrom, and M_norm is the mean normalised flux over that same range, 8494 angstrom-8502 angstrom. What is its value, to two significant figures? 7.6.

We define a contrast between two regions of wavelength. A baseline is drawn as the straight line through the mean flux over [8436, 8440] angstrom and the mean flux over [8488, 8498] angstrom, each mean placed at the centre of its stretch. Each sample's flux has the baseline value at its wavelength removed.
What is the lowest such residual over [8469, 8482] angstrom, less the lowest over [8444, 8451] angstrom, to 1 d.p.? -0.4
